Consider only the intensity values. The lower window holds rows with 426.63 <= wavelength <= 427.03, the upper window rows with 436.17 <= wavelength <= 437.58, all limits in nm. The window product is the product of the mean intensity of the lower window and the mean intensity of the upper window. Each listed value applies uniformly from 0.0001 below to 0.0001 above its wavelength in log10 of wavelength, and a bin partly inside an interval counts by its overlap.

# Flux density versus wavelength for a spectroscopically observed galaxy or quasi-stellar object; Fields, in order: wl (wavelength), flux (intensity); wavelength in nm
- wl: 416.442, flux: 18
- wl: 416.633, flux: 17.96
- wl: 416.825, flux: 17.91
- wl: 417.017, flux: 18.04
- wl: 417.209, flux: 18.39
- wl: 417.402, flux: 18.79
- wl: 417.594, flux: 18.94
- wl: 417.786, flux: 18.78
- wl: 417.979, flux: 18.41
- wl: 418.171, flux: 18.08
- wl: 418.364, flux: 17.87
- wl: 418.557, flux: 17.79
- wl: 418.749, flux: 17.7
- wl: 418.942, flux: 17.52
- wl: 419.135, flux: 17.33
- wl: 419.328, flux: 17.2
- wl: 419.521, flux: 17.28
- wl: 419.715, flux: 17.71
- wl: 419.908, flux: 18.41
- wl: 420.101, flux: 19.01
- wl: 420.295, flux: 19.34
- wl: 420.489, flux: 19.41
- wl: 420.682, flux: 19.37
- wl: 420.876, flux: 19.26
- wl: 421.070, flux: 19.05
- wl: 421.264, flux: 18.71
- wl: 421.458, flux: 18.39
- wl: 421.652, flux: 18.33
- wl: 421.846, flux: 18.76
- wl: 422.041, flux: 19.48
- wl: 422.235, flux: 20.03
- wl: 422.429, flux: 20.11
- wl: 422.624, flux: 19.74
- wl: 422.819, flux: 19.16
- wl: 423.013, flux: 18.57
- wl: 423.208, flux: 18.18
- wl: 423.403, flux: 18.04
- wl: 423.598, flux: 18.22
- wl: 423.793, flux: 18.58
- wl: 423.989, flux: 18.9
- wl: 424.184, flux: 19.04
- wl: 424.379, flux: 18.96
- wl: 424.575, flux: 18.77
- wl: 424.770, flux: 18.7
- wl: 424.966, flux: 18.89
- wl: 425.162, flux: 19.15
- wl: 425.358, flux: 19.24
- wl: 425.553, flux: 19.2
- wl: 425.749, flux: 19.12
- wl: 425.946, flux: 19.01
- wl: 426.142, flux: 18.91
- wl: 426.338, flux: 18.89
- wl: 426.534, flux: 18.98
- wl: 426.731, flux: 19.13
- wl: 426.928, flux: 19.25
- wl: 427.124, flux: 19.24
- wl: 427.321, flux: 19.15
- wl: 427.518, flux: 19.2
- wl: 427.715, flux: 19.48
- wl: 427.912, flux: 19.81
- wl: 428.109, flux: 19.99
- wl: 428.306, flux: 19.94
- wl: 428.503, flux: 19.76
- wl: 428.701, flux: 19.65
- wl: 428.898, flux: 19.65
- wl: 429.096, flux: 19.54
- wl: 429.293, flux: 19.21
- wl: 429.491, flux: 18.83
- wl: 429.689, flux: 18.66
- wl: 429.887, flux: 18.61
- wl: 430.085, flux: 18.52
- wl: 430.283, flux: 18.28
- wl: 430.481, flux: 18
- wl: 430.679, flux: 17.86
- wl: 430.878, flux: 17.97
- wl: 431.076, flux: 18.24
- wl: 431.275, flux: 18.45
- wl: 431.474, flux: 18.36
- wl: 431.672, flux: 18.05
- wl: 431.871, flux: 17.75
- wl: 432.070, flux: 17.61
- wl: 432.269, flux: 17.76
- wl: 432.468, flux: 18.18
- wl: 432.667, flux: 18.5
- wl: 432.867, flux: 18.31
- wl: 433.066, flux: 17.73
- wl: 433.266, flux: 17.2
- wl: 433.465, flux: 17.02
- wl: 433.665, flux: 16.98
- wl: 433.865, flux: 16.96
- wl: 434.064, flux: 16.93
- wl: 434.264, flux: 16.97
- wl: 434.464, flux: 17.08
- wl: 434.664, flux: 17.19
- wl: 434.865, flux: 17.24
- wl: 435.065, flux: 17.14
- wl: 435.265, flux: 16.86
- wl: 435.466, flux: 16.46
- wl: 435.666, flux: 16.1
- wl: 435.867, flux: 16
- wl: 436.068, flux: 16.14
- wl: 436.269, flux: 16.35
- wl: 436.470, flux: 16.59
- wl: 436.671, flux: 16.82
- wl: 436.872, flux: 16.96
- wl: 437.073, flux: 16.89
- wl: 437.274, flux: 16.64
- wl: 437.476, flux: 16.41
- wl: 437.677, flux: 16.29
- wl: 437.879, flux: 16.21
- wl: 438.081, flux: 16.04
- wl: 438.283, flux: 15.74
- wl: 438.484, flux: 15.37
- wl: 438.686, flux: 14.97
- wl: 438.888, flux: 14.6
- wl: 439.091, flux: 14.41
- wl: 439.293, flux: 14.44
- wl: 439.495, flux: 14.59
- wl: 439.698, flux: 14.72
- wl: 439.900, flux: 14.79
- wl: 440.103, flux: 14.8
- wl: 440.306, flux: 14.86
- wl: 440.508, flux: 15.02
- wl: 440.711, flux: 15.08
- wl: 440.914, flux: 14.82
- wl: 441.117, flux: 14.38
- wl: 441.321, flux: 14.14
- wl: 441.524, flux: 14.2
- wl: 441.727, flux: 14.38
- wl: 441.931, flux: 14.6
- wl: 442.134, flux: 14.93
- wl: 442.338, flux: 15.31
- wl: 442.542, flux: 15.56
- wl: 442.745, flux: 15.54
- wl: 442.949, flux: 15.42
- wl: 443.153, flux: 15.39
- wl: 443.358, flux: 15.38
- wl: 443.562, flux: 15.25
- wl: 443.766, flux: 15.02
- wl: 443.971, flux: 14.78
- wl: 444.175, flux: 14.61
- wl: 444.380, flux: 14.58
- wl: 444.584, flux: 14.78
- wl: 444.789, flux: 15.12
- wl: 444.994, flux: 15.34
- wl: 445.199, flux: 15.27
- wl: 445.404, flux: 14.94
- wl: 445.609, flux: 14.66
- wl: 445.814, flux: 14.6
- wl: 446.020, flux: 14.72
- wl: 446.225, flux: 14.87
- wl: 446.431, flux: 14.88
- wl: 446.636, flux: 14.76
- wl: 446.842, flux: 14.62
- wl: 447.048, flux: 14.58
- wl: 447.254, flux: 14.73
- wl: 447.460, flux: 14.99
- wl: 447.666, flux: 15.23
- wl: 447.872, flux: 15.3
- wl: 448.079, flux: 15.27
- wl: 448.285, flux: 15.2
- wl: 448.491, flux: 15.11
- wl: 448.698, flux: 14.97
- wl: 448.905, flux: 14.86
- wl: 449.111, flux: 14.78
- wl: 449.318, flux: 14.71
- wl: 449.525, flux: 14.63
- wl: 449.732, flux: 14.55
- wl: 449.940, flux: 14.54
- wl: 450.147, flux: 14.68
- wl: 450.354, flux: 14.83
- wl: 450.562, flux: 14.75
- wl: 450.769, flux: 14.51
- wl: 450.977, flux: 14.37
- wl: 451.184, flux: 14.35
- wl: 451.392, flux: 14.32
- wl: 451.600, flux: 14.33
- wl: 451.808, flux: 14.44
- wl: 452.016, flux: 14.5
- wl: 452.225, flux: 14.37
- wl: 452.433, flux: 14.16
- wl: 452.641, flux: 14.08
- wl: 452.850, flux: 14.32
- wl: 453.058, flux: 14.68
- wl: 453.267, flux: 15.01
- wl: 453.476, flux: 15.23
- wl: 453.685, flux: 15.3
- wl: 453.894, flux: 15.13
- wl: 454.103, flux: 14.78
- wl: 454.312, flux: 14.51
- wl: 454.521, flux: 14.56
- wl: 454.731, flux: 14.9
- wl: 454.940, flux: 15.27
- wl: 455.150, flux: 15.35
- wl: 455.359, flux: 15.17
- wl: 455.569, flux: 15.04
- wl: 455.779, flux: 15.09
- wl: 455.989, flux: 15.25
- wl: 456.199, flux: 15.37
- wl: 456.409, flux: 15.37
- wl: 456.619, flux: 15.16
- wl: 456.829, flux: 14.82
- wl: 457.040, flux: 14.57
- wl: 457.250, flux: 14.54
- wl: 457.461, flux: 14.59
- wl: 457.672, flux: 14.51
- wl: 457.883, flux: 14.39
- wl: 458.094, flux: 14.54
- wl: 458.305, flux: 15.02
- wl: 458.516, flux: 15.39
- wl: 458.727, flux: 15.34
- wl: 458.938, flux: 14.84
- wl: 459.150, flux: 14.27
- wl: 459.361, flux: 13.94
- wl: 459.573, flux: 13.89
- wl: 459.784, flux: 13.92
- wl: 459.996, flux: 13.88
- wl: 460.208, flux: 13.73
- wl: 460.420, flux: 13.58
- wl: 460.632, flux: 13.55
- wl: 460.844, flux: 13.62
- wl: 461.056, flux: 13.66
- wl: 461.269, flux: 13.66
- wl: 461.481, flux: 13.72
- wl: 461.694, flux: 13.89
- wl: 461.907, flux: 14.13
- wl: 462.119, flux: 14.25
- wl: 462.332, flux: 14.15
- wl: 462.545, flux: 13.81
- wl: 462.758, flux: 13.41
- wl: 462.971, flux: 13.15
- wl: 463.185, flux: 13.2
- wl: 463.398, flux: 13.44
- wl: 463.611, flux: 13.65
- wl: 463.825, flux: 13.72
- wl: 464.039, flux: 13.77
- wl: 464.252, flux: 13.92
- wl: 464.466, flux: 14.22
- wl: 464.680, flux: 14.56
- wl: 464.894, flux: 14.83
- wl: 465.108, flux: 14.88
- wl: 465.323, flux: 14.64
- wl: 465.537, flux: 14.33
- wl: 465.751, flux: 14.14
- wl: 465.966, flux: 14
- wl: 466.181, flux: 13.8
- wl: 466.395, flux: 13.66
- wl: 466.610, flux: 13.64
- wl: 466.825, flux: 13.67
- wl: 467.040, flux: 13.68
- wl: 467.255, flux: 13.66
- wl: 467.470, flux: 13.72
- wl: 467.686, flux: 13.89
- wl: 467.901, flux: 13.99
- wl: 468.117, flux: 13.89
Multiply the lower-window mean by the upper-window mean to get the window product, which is 320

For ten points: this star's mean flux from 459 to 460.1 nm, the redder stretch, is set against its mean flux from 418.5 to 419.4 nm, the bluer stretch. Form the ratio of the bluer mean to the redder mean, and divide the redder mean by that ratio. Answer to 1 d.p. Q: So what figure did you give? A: 11.2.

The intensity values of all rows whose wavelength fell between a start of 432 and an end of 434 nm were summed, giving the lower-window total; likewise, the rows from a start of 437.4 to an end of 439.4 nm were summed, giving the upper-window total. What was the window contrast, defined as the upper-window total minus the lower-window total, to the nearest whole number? -22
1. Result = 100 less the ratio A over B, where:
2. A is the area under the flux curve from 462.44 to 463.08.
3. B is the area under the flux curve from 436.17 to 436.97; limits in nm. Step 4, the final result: 99.4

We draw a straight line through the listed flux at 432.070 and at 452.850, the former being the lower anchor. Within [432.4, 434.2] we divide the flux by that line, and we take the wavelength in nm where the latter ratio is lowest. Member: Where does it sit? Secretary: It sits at 433.665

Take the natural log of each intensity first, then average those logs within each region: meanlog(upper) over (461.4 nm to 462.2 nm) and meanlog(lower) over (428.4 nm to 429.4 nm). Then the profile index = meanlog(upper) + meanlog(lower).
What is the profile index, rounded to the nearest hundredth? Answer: 5.61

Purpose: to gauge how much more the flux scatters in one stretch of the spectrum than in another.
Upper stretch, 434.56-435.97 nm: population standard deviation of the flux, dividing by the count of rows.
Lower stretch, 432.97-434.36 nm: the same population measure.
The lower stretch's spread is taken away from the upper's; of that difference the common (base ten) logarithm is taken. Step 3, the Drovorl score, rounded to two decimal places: -0.65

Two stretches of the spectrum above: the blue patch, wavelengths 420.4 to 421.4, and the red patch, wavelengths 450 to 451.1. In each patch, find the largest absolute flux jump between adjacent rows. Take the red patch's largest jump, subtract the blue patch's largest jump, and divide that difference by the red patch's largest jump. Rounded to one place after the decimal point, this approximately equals -0.4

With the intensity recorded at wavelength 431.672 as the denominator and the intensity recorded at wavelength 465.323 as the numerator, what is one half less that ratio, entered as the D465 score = -0.31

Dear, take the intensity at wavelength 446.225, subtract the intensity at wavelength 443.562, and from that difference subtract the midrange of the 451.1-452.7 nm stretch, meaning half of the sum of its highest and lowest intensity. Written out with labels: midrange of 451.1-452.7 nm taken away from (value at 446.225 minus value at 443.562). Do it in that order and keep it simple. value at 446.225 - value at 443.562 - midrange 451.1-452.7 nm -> -14.7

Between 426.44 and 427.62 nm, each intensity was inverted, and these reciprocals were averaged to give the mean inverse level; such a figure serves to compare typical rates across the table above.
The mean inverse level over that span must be 0.052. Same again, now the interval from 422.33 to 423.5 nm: 0.053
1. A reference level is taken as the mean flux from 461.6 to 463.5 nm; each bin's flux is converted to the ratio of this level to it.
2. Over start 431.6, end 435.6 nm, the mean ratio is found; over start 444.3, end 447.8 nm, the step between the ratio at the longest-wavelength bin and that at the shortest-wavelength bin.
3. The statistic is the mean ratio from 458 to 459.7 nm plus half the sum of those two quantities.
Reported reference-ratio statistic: 1.31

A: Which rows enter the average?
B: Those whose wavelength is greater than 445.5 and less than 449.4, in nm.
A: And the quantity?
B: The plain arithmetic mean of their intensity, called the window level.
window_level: 14.89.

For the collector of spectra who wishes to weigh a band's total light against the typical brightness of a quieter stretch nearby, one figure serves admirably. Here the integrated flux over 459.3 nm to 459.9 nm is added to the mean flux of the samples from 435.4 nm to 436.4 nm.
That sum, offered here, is 25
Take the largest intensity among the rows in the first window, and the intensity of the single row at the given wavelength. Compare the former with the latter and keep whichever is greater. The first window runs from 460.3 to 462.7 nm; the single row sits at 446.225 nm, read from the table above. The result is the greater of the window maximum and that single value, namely 14.9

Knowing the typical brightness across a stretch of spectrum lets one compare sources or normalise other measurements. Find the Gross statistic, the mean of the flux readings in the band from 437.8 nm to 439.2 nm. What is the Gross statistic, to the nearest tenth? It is 15.3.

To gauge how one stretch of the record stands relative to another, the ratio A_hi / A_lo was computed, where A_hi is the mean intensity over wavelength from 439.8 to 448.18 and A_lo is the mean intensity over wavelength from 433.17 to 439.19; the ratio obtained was 0.91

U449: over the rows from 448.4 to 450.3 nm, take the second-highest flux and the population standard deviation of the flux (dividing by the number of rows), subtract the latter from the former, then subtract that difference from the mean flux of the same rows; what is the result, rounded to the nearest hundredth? -0.03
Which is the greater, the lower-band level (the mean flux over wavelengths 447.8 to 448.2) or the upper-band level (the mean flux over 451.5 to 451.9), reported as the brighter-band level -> 15.3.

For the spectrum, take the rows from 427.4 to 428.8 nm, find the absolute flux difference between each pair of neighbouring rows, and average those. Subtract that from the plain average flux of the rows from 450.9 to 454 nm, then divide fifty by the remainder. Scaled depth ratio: 3.48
